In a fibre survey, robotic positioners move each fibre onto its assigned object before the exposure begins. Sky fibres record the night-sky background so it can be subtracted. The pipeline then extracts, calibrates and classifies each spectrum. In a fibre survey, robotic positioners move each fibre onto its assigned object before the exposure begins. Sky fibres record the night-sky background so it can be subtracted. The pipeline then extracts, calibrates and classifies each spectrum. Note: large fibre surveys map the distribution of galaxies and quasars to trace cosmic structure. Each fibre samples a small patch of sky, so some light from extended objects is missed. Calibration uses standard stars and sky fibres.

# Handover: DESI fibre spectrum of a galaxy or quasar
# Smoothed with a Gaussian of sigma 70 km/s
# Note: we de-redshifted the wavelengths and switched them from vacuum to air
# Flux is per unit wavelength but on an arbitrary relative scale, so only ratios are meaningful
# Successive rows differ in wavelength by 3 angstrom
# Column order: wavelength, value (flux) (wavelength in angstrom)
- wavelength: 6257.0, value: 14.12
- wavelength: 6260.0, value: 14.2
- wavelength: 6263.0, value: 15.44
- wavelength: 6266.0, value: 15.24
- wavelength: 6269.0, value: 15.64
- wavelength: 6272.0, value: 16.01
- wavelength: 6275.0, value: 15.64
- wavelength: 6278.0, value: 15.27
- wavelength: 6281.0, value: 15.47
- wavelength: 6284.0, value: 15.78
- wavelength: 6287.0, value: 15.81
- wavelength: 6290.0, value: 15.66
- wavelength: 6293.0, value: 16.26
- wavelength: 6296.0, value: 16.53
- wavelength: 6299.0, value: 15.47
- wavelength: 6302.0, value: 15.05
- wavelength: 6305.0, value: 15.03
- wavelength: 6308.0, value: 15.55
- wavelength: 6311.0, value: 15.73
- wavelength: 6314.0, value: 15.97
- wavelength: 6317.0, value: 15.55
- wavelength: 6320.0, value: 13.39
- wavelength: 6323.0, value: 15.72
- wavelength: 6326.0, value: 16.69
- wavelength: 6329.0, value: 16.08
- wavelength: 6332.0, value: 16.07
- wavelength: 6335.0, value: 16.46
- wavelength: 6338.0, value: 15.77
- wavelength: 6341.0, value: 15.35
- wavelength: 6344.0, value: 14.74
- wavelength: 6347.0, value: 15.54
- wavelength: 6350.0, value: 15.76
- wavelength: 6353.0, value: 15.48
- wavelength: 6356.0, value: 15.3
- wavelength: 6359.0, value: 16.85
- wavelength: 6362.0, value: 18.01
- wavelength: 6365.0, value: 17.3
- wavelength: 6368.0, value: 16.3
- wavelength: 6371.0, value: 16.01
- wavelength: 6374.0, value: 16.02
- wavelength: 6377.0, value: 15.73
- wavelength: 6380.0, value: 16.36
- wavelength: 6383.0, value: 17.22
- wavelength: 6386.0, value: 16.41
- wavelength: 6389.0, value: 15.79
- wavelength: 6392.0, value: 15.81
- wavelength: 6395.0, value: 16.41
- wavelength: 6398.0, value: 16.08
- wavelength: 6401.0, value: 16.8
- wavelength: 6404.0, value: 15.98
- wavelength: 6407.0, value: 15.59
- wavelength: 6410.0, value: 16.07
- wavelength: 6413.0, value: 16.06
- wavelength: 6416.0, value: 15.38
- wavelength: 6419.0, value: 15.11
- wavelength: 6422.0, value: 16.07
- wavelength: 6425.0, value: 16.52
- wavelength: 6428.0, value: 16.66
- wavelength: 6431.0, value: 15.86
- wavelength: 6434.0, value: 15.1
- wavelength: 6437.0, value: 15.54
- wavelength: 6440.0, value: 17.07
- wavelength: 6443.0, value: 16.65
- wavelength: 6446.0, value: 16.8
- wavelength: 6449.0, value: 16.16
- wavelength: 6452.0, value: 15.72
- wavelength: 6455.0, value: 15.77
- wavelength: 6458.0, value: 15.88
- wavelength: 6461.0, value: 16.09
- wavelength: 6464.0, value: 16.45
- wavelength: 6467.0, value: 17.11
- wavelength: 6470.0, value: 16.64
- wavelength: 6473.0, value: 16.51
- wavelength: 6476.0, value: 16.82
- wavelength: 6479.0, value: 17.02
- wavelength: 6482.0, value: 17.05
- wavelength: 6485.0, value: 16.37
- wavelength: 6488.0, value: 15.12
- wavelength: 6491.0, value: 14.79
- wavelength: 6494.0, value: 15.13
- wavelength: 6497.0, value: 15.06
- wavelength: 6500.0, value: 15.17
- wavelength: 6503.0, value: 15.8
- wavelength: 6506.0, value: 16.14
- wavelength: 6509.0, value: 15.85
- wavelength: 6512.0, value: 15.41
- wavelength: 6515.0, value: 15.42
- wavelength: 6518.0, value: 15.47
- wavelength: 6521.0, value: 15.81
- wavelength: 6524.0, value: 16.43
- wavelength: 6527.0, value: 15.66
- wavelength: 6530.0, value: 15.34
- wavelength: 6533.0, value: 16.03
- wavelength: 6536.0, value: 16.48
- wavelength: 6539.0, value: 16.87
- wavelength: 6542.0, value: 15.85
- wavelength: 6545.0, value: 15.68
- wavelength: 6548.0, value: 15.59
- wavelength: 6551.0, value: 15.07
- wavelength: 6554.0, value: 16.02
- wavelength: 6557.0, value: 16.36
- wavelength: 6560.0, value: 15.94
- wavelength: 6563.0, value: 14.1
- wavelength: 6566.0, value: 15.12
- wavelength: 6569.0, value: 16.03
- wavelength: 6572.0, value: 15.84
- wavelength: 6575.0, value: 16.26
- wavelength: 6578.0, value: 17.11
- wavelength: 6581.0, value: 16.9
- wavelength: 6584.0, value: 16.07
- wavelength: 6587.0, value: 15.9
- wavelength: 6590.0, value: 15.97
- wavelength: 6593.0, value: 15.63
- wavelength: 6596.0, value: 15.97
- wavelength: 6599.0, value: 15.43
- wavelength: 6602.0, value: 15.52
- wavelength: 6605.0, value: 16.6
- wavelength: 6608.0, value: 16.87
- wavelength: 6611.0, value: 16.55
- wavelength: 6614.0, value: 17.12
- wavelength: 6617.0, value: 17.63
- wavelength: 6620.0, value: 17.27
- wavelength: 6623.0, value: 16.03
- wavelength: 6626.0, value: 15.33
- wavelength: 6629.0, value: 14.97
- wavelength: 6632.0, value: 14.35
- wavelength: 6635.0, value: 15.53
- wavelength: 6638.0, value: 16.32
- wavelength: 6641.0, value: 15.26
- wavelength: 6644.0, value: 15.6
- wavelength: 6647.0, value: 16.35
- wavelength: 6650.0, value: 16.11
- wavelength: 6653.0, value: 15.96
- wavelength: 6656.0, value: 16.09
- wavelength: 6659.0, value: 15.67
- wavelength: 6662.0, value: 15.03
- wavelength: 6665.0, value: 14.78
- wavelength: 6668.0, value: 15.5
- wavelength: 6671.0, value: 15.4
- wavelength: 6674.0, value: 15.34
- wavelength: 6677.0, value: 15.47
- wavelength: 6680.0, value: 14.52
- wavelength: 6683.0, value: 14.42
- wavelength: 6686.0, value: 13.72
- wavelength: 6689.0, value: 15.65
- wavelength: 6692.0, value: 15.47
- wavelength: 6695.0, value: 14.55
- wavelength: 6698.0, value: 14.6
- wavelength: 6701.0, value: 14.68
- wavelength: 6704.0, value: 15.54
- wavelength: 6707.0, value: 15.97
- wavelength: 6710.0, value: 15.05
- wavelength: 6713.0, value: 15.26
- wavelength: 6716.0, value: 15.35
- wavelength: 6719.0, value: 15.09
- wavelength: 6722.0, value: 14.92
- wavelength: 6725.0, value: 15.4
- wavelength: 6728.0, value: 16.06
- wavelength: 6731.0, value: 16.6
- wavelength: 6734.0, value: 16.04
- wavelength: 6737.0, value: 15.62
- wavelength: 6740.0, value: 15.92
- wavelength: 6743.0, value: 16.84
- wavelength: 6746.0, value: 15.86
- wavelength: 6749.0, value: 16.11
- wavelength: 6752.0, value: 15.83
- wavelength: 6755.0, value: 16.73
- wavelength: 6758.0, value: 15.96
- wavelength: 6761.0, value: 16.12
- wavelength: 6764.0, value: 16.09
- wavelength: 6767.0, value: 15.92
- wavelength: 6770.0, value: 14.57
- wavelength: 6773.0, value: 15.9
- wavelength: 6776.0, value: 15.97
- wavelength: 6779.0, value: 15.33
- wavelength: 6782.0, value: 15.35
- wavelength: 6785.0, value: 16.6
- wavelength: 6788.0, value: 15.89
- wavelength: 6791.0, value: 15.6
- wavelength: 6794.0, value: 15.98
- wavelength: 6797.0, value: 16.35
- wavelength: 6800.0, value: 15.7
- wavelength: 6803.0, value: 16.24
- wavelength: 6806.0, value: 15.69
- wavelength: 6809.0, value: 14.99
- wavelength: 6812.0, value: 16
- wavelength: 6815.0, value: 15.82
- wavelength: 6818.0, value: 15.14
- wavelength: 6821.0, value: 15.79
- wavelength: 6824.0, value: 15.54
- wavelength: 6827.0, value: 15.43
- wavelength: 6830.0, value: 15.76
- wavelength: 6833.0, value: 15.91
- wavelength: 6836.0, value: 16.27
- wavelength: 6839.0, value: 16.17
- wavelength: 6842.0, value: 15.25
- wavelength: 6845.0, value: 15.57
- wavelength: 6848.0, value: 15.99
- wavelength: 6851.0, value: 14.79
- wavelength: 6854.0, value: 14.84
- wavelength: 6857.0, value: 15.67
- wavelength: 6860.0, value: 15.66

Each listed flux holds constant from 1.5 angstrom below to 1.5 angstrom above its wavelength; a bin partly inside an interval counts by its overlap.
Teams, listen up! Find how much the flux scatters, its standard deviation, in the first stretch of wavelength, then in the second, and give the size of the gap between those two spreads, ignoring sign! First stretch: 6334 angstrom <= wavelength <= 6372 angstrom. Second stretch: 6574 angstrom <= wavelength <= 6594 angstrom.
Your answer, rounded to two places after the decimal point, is 0.36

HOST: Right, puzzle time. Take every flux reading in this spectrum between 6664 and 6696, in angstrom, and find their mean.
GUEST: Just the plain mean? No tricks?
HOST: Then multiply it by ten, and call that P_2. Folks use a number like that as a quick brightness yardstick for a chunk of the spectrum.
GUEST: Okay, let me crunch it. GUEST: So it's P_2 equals 150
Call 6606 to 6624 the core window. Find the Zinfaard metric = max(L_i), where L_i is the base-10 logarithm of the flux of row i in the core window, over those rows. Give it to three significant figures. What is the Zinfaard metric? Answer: 1.25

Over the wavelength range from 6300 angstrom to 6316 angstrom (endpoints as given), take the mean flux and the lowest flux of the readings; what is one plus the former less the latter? 1.44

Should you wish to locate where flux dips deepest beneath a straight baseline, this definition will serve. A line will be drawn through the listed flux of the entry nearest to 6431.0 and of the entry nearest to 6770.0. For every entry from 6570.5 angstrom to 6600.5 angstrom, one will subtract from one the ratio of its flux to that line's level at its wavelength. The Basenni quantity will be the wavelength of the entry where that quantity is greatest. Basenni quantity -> 6599.0 angstrom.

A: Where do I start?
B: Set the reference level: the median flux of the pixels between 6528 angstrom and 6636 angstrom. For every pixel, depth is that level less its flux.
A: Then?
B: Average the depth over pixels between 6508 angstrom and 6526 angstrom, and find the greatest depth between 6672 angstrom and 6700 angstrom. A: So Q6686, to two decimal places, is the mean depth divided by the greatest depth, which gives 0.11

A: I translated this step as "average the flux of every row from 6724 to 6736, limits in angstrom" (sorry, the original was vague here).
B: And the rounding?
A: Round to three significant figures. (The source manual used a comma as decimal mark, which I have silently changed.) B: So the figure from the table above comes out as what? 16.0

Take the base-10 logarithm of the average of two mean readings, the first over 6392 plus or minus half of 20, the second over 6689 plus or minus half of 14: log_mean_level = 1.19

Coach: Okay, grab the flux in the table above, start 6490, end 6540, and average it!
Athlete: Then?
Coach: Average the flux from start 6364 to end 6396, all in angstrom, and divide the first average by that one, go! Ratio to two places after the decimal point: 0.96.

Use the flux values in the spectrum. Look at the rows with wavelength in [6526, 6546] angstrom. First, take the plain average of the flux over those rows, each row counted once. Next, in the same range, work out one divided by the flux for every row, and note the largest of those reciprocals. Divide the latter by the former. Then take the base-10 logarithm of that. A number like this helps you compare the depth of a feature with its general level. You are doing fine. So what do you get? -2.390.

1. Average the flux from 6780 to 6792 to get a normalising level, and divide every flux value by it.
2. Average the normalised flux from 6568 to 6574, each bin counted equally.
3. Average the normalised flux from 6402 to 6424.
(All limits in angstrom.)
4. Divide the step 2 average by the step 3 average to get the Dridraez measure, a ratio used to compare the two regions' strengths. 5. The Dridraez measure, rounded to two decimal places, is 1.01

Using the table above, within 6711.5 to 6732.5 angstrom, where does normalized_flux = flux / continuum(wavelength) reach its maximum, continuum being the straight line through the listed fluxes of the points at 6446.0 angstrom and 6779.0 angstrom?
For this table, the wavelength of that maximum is 6731.0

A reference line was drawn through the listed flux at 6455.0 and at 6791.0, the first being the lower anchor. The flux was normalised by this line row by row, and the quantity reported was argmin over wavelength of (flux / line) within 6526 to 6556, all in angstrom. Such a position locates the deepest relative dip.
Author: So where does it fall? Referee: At 6551.0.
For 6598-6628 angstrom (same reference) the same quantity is 6626.0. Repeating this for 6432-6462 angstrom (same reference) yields 6434.0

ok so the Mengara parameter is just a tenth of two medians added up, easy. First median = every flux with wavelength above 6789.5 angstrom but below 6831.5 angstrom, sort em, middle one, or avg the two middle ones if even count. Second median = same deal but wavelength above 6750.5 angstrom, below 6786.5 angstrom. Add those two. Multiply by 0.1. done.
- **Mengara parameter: 3.167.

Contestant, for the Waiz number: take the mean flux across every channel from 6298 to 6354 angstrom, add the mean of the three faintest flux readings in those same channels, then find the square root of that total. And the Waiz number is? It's 5.47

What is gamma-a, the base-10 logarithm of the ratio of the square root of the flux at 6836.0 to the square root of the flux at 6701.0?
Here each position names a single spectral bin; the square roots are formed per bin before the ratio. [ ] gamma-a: 0.022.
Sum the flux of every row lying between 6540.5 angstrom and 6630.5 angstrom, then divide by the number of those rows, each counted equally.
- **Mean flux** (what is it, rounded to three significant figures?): 16.0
